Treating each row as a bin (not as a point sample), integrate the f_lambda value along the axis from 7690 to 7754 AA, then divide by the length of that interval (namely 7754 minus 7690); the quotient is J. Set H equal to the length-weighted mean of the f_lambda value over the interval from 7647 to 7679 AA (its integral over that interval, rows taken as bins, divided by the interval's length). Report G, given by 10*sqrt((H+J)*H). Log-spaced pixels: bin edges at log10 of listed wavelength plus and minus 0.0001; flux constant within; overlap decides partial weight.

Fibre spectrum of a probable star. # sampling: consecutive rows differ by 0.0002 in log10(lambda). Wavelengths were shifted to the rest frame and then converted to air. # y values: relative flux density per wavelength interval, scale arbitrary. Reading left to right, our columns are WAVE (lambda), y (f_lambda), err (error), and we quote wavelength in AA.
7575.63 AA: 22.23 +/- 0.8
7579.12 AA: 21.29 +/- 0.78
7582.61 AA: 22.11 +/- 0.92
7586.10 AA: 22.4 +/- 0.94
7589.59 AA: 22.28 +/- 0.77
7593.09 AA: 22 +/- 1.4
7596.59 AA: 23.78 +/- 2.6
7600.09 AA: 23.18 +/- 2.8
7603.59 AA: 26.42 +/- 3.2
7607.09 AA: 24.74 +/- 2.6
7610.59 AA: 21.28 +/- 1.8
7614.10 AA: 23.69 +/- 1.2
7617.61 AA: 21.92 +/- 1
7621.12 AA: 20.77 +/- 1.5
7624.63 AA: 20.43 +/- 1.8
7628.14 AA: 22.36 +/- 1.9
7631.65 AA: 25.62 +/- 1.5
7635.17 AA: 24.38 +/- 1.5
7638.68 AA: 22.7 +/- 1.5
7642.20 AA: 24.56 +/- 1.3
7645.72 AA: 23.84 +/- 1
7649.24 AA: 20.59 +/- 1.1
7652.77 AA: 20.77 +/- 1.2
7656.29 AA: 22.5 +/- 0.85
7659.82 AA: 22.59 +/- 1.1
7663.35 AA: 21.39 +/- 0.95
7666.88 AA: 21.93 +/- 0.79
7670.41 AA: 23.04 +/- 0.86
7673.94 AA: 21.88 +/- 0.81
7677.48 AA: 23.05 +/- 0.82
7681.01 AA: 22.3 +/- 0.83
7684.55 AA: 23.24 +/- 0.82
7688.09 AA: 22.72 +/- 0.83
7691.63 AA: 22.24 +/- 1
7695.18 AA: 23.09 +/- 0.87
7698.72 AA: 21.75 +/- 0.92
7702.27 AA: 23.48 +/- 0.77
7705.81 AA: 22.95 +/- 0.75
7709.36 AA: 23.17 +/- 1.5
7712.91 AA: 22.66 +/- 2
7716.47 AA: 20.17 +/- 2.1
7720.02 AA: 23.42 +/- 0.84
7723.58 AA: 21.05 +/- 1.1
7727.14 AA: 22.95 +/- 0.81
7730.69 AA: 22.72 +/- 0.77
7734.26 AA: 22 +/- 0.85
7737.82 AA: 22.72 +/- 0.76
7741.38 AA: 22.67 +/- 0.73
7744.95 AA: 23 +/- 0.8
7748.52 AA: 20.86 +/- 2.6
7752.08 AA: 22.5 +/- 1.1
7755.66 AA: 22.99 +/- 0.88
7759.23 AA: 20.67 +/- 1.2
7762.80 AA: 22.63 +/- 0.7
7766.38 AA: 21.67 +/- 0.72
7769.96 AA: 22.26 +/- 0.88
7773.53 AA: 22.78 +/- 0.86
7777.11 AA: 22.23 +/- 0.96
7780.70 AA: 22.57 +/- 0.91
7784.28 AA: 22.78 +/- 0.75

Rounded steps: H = 22.0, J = 22.4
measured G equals 312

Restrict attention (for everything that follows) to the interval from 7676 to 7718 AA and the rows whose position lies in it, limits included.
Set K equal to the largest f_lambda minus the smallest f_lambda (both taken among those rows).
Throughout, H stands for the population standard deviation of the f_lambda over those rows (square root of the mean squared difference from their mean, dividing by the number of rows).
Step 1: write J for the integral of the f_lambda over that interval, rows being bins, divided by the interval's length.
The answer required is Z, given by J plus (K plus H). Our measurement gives 27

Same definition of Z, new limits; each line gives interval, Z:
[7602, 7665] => 31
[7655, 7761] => 27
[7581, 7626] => 30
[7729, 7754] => 25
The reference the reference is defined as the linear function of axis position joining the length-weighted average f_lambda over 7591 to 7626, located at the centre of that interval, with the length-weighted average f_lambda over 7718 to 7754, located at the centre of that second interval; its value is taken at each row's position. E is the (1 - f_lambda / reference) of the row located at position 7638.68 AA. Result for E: 0.001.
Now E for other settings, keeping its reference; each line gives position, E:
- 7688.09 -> -0.008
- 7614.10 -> -0.038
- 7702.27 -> -0.044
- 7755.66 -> -0.031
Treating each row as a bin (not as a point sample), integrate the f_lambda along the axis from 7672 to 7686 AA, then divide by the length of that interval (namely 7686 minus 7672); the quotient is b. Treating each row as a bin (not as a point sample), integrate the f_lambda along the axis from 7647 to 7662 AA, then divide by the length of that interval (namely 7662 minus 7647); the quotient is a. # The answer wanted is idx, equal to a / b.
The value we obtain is 0.96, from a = 21.7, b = 22.6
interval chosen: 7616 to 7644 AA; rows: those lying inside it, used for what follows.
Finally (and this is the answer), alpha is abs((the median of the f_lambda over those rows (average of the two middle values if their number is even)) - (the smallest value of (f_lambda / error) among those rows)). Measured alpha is 11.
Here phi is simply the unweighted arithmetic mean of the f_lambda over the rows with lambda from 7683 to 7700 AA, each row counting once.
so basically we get 22.6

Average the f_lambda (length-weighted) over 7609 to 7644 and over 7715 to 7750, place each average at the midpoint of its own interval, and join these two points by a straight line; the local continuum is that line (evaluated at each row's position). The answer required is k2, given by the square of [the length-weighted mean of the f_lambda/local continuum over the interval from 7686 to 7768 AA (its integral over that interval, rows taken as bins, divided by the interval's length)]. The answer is 1.01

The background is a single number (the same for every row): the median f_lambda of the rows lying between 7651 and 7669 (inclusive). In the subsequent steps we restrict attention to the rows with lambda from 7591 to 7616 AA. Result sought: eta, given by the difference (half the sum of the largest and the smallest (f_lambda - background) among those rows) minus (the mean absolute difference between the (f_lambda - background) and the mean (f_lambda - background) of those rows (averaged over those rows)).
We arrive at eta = 0.7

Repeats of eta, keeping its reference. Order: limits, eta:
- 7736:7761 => -0.9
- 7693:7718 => -1.0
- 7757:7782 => -0.7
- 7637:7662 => -0.4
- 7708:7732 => -1.1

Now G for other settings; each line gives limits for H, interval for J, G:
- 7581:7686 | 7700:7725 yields 320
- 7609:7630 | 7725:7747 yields 311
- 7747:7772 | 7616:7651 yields 313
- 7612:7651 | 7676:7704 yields 322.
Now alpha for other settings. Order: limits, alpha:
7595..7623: 15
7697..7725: 13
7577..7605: 14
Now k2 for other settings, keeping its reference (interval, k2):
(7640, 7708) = 1.00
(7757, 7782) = 1.01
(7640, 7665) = 0.97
